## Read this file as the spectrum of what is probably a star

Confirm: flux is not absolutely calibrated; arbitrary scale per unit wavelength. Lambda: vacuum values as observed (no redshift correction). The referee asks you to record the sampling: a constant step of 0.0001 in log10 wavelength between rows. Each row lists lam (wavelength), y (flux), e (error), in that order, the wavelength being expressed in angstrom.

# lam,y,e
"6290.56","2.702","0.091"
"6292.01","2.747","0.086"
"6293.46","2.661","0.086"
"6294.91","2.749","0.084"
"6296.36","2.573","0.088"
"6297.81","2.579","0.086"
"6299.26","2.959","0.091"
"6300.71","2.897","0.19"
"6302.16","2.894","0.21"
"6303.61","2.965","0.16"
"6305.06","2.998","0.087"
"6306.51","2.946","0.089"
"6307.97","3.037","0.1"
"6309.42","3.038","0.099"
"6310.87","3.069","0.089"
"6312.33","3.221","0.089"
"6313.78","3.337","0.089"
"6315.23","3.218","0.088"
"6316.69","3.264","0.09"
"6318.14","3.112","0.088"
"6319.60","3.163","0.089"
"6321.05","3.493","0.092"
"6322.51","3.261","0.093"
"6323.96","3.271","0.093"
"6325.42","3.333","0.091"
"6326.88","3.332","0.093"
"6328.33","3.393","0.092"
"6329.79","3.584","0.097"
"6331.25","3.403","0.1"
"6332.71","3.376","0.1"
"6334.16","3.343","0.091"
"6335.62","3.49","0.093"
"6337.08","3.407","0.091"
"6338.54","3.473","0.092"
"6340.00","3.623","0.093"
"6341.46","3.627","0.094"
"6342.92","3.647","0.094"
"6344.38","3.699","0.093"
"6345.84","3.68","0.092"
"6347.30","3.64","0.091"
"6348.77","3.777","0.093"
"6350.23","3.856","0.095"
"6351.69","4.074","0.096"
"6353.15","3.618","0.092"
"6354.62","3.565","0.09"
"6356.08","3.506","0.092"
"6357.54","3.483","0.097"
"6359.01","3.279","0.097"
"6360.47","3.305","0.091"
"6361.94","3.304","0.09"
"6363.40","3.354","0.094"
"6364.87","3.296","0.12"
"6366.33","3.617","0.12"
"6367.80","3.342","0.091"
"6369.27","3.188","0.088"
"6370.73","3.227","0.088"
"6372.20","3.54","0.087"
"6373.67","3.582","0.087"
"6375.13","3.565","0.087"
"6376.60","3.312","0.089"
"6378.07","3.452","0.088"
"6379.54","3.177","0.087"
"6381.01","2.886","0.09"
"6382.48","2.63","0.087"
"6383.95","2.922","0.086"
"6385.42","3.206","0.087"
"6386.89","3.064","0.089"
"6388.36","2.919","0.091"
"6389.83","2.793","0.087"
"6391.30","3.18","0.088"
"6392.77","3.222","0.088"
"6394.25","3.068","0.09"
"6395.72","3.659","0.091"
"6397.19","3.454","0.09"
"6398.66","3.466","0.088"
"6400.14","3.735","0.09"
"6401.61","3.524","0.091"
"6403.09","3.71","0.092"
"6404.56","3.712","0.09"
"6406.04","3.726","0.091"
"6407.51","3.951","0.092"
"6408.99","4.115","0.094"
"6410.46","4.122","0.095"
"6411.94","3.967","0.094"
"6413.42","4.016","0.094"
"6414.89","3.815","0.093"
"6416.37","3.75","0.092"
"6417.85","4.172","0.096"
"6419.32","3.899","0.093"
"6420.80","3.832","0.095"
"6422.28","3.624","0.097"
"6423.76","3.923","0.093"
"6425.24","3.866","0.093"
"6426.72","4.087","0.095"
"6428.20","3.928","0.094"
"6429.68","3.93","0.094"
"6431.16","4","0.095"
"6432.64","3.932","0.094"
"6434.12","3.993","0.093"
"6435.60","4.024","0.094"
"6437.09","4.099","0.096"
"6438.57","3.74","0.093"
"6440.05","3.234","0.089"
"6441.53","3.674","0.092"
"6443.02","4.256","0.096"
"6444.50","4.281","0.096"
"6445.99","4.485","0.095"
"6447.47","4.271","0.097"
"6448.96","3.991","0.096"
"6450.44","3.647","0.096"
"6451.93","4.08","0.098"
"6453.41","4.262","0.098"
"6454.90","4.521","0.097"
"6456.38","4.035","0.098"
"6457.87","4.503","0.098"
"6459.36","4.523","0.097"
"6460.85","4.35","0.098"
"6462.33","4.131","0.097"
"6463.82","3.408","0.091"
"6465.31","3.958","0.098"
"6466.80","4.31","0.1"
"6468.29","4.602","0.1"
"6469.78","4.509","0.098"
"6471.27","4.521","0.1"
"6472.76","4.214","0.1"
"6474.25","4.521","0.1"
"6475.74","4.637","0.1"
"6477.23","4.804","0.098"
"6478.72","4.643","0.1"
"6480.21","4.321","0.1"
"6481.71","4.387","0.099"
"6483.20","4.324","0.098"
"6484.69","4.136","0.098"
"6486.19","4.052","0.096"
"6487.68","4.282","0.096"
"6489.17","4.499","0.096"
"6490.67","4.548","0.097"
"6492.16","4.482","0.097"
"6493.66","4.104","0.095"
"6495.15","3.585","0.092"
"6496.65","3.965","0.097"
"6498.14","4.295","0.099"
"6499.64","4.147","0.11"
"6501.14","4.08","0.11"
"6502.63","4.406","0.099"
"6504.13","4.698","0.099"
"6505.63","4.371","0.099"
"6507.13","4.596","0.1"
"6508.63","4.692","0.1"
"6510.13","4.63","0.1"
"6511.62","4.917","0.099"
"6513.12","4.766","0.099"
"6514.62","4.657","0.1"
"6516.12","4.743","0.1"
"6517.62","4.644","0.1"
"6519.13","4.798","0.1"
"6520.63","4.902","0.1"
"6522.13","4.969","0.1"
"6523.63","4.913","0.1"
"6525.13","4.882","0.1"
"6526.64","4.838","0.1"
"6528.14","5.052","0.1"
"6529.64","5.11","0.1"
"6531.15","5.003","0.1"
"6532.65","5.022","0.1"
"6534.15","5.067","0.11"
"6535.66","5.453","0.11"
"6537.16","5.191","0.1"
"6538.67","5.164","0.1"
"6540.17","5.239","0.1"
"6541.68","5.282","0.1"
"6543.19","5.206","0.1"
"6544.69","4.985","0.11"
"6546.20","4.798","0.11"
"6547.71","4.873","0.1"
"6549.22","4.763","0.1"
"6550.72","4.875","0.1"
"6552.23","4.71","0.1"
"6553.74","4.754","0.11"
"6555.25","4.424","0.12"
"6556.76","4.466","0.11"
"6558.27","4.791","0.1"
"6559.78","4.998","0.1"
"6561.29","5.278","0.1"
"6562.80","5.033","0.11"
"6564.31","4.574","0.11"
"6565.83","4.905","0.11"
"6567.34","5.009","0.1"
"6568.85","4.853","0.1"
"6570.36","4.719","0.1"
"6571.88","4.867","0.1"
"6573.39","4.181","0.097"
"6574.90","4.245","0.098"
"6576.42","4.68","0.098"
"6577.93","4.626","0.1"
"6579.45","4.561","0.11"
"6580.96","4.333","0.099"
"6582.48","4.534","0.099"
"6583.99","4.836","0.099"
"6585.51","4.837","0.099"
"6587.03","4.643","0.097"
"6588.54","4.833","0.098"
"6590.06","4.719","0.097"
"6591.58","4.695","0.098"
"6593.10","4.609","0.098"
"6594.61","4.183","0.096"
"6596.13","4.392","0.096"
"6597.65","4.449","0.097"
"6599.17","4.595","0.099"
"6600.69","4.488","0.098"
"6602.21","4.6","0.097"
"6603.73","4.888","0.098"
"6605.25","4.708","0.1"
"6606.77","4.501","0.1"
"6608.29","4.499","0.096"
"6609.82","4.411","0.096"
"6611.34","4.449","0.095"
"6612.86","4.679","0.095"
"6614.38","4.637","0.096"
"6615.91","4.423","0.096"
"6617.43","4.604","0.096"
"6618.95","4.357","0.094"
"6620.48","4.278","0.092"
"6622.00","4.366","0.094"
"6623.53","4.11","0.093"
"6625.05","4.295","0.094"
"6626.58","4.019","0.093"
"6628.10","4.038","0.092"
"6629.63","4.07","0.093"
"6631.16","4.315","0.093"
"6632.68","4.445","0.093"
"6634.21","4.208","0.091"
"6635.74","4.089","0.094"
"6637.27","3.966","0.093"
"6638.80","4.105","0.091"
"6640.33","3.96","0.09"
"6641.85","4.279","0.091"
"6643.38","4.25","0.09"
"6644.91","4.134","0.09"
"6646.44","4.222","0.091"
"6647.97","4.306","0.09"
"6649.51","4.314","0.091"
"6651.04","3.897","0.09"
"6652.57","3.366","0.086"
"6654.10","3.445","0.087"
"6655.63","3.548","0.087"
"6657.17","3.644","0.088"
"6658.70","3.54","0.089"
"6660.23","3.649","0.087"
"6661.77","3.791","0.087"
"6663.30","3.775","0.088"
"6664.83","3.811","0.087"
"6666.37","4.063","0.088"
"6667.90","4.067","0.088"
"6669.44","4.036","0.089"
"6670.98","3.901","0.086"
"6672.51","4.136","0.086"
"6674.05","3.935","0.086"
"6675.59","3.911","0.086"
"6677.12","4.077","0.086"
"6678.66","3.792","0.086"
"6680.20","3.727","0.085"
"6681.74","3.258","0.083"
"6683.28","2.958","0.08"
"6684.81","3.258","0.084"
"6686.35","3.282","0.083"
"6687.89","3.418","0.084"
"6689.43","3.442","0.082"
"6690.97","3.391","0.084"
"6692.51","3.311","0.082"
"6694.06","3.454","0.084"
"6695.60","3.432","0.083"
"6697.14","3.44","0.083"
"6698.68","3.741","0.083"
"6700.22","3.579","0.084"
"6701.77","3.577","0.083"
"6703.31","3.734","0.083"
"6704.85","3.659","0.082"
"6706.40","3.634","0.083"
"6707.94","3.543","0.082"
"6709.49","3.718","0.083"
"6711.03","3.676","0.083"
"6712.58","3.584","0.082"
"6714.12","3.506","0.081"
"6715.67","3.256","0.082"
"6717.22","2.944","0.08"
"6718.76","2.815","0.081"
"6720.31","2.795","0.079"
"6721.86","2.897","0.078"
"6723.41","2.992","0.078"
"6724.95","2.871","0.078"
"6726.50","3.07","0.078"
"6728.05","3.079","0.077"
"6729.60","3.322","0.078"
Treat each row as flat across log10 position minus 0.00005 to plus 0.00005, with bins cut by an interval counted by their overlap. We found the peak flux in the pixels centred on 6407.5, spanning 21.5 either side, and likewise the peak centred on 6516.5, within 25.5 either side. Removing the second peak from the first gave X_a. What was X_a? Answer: -1.3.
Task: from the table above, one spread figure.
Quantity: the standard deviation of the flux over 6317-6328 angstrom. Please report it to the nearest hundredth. 0.12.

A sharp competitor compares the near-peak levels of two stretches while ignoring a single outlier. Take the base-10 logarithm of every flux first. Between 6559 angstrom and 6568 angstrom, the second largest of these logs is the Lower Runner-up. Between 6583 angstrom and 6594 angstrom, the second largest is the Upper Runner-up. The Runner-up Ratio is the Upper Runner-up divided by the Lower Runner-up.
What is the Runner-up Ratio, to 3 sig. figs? 0.975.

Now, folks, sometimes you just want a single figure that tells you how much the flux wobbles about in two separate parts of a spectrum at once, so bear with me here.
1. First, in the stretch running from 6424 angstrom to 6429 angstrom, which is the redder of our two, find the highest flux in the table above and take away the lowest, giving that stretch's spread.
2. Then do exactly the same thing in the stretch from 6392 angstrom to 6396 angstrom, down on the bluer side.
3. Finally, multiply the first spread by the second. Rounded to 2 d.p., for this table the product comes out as 0.13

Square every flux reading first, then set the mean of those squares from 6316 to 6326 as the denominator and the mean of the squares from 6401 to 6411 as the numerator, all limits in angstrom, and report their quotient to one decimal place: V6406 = 1.4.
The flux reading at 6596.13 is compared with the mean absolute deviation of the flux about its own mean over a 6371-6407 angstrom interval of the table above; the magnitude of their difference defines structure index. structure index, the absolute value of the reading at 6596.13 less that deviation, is 4.11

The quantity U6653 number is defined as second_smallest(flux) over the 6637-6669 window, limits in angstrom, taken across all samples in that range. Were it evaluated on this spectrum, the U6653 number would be 3.445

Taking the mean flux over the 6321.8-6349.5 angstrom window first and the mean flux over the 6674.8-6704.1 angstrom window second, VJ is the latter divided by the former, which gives 1.01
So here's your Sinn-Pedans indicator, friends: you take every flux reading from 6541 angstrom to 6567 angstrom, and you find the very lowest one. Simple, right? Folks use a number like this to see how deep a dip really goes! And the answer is 4.424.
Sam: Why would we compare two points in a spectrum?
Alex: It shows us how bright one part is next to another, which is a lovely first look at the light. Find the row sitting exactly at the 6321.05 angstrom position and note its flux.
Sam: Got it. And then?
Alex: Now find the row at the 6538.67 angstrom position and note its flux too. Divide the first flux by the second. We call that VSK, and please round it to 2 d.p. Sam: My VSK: 0.68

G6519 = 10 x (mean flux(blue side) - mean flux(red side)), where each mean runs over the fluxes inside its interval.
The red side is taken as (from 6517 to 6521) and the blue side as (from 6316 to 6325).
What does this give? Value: -15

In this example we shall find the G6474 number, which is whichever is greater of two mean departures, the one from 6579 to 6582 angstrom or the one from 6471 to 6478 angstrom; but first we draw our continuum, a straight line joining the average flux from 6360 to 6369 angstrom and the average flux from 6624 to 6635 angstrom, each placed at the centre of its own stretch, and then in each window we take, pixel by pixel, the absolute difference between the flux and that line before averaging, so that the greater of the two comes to 0.83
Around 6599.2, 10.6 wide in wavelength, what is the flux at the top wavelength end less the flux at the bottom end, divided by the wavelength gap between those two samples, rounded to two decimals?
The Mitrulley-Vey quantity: 0.08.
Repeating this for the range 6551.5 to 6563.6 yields 0.03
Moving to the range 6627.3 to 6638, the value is -0.01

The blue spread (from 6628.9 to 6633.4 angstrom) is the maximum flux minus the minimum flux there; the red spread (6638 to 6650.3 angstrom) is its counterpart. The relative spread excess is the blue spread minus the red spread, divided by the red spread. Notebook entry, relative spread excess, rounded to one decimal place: 0.1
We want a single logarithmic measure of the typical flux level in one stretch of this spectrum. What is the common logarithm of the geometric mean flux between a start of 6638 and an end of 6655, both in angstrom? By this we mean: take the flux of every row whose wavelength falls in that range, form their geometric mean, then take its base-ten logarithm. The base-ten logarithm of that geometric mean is 0.60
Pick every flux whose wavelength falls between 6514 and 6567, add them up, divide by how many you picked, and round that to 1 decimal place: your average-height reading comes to 4.9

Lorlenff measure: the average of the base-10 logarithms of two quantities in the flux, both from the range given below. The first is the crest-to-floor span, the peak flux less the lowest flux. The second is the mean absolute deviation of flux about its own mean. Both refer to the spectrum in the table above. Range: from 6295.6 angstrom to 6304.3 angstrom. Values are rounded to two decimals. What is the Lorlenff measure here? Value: -0.61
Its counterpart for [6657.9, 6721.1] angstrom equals -0.23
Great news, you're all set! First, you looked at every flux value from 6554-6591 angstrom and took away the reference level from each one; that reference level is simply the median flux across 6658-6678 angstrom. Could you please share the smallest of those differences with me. 0.3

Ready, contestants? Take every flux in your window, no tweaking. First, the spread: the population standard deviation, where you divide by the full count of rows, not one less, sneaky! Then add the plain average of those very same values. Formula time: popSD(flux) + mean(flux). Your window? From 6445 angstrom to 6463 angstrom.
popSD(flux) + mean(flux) 4.49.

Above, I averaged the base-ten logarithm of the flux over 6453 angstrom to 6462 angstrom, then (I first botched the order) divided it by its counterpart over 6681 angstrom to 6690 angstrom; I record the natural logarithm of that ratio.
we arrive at 0.2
